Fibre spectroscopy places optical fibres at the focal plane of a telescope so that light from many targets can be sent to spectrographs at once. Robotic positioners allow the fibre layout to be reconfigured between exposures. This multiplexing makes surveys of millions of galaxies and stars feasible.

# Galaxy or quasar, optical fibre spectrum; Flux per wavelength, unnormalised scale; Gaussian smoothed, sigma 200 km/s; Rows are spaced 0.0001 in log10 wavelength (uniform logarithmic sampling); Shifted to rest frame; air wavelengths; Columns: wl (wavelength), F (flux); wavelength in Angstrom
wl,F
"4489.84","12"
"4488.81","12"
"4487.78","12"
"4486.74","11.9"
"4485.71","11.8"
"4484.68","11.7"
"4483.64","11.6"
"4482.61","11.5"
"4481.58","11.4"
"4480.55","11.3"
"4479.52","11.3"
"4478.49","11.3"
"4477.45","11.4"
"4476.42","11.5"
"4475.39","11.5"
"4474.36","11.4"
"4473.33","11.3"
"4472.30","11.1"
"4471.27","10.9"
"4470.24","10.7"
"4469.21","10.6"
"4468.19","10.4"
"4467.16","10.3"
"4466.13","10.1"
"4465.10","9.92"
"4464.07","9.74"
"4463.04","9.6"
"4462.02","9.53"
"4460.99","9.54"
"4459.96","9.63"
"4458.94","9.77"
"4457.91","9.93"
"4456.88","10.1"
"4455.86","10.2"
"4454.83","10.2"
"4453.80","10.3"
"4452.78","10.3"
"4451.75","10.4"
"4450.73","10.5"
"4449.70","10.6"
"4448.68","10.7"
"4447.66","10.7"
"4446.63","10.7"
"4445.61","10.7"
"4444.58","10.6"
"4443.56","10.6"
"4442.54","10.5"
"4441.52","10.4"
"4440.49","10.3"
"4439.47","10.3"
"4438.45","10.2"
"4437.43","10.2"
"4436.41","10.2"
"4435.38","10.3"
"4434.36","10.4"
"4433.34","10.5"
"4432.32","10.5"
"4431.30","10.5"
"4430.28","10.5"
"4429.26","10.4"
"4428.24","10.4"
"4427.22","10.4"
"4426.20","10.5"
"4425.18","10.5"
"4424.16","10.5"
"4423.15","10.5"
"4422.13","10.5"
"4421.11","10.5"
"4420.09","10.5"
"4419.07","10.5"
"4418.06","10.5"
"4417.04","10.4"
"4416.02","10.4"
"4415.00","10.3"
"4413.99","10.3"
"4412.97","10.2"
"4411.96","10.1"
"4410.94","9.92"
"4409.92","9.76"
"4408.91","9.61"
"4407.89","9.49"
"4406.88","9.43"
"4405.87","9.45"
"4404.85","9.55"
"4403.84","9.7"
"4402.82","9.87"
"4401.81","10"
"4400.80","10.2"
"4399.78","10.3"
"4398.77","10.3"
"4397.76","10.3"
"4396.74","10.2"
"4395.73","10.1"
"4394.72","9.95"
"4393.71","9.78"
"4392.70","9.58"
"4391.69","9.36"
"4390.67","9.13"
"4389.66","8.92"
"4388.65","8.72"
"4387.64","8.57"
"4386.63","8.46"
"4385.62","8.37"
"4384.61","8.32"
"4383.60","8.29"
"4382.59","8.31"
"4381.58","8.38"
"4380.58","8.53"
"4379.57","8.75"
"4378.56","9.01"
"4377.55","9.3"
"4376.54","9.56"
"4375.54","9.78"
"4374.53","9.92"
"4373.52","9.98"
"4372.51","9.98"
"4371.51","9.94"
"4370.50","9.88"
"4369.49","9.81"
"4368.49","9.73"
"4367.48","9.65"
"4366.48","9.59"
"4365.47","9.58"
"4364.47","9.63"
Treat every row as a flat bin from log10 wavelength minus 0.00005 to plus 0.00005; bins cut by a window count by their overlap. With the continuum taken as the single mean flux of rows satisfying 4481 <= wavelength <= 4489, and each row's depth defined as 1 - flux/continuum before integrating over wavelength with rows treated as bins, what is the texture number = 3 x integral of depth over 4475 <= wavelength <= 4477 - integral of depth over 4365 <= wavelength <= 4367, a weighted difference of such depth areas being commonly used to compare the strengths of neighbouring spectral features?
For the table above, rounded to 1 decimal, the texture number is -0.2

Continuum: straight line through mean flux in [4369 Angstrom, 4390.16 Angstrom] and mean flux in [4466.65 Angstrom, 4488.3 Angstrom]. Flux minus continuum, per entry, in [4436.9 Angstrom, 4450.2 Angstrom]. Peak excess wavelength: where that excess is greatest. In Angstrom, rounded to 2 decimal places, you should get 4445.61 Angstrom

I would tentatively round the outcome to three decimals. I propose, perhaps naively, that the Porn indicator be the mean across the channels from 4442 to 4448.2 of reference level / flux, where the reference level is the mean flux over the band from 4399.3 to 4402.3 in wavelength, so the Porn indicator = 0.956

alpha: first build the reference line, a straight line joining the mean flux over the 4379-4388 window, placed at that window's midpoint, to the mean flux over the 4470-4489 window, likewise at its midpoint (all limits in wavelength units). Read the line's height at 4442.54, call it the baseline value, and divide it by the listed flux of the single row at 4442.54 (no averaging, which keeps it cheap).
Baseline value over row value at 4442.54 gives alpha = 0.98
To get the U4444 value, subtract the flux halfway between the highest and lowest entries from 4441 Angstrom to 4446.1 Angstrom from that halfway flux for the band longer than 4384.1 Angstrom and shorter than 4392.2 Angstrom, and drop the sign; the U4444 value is 1.7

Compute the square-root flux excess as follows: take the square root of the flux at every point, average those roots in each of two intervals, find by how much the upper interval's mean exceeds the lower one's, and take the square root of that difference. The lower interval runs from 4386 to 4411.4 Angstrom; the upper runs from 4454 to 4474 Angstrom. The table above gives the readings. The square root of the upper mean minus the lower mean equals 0.30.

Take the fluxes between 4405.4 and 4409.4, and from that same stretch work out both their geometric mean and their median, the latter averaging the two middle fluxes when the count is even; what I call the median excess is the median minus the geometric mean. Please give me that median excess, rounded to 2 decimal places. -0.02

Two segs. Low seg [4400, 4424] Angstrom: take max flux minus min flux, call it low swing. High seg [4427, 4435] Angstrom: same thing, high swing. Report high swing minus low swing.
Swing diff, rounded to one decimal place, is -1.0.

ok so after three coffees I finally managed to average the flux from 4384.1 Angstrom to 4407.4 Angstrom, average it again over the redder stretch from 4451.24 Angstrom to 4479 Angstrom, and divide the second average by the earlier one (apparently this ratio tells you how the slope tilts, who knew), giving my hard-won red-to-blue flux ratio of 1.10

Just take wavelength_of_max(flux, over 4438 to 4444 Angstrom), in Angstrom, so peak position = 4443.56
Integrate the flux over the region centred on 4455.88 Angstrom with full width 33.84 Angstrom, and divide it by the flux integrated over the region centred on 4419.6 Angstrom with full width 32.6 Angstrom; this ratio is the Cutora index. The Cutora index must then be 1.0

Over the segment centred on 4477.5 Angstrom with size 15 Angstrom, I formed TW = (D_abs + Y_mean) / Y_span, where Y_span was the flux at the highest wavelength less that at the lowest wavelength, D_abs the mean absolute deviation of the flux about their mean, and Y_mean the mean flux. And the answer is 12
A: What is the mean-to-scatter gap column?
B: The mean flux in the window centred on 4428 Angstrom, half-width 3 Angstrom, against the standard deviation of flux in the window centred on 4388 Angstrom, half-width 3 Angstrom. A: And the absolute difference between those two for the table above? 10.2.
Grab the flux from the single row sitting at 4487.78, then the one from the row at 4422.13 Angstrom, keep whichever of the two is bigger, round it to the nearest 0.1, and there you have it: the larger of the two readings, 12.0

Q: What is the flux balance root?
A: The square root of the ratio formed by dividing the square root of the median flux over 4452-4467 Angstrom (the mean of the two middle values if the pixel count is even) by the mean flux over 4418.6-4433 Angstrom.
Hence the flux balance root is 0.548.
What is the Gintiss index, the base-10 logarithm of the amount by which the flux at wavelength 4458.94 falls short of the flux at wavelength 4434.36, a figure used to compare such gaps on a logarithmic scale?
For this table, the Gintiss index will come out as -0.20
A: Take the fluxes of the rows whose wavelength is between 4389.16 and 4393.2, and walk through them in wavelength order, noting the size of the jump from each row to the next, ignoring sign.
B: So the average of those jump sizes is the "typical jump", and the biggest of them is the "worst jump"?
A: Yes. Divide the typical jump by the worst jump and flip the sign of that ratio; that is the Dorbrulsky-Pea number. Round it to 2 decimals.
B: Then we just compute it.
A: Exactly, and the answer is -0.96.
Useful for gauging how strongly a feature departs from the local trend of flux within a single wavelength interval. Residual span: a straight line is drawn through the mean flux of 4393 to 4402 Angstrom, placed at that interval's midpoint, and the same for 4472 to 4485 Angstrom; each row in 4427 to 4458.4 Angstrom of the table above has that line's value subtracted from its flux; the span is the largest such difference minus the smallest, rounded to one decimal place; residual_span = 1.0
